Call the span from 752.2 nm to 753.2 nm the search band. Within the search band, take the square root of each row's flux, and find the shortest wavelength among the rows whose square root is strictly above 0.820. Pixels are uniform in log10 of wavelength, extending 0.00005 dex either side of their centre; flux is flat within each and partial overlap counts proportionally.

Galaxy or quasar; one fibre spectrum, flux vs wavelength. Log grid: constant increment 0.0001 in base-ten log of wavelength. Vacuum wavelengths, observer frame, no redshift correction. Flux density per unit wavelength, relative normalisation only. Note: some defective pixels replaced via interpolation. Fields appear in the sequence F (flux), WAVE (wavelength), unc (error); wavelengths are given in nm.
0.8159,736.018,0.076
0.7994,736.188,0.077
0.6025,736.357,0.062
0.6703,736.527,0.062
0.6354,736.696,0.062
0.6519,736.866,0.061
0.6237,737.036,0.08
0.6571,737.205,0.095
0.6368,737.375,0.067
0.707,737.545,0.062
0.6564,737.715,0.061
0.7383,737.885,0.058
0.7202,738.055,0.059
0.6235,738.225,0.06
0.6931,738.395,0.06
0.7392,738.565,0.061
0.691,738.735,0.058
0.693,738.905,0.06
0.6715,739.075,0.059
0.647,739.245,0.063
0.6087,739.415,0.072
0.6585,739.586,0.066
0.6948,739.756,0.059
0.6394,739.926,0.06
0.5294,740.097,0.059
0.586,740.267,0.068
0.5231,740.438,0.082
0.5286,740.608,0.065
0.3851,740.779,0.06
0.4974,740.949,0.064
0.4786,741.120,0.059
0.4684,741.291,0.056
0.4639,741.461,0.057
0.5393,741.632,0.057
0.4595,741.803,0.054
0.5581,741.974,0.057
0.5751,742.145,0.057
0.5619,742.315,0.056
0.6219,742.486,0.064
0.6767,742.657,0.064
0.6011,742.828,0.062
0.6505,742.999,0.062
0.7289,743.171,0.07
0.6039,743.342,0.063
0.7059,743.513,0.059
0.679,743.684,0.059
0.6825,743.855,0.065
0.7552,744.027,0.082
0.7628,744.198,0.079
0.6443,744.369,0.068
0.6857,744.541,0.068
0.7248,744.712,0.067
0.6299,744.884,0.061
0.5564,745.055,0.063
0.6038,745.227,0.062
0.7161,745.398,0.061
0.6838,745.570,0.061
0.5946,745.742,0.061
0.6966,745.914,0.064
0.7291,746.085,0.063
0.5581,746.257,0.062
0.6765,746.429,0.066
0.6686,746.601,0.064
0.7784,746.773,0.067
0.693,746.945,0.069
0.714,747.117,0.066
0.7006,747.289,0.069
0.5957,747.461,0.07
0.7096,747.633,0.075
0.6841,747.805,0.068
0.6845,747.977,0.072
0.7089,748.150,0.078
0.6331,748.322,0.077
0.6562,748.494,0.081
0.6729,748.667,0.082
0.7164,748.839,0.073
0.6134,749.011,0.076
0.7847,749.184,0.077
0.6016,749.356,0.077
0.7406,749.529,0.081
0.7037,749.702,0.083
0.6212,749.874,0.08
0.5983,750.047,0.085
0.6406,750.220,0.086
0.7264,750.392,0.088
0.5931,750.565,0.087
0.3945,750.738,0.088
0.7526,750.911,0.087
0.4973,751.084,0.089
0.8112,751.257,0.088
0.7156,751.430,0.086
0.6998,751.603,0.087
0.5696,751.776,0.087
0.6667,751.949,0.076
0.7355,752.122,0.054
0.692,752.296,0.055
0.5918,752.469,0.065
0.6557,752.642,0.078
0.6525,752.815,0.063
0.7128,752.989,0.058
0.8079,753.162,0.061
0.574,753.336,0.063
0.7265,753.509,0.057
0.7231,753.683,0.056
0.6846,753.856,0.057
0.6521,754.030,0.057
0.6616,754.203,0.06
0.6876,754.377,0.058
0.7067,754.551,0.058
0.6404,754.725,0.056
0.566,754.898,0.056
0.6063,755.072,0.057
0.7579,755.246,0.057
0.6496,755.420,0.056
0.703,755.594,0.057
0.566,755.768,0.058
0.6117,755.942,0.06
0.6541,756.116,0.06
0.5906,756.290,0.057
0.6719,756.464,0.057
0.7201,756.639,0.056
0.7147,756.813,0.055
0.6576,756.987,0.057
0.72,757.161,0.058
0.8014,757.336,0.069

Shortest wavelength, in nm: 752.296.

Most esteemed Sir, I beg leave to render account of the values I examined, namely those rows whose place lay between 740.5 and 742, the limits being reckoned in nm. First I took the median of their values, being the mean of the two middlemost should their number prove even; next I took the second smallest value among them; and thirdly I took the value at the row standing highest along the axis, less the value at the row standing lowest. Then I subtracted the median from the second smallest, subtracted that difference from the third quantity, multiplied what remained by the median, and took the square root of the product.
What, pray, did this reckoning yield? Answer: 0.15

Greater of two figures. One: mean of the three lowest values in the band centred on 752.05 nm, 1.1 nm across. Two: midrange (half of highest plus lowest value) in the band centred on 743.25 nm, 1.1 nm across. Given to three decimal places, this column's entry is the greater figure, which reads 0.665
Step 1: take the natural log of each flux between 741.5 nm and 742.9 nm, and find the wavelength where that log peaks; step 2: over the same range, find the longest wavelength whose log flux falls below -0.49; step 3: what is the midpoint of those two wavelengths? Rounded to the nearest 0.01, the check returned 742.74 nm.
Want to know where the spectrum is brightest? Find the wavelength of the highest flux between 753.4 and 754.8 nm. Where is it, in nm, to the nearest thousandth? 753.509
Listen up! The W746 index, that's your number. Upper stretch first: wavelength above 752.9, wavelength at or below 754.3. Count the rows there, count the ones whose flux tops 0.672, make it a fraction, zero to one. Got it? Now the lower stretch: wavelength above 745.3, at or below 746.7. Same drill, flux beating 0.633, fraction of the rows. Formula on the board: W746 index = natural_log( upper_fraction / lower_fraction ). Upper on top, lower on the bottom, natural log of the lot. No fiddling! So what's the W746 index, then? -0.2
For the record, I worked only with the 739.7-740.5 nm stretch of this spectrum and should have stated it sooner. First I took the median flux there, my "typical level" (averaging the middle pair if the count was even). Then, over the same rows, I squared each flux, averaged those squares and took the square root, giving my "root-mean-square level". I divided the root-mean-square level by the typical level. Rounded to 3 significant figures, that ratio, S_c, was 1.02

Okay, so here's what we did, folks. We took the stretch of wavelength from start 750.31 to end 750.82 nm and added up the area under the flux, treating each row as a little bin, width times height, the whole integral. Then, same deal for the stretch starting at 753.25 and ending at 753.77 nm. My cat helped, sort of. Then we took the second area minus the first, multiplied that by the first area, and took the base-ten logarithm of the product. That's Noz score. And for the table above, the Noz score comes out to -1.8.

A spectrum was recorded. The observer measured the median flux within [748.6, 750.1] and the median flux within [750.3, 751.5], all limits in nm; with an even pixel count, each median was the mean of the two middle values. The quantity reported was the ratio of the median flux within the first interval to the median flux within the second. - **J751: 0.94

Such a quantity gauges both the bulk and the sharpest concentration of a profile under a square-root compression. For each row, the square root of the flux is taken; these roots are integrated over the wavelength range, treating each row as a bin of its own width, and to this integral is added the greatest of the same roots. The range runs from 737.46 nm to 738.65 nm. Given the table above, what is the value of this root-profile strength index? 1.85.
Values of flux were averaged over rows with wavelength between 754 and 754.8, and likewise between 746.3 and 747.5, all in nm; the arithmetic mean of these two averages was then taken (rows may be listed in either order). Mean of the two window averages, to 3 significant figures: 0.680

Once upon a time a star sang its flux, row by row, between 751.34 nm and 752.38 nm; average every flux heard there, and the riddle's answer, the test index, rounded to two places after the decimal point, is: 0.68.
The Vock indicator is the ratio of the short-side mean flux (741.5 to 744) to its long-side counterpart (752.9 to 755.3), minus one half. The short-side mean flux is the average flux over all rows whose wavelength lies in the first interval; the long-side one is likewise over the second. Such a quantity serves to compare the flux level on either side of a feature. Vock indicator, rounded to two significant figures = 0.41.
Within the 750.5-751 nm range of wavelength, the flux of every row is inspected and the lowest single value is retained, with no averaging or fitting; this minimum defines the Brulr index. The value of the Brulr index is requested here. 0.3945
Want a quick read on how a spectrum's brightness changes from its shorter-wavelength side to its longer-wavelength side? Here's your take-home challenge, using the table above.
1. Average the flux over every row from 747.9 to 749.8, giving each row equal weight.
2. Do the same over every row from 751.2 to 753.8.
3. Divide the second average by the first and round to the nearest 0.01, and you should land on 1.01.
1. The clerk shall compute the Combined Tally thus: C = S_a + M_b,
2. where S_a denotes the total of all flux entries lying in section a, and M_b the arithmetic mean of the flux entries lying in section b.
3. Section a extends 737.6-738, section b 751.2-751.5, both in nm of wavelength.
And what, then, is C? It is 2.16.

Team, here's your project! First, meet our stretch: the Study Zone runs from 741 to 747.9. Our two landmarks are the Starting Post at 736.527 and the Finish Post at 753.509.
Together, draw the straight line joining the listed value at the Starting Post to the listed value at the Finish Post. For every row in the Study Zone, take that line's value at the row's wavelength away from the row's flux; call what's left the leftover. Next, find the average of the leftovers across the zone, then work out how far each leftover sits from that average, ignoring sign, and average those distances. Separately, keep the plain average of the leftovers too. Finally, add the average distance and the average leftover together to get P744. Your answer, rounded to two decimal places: 0.01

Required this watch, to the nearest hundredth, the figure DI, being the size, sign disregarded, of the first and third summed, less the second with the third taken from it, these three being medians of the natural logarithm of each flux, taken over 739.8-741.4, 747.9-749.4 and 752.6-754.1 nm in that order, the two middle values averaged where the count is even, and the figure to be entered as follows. 1.01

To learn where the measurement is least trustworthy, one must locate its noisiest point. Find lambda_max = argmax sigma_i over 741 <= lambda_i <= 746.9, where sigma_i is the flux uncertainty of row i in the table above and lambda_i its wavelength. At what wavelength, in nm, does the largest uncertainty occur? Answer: 744.027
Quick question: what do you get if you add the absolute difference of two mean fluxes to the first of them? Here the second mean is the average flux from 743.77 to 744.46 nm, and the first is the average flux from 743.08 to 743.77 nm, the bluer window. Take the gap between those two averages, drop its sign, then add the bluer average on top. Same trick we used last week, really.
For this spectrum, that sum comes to 0.71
